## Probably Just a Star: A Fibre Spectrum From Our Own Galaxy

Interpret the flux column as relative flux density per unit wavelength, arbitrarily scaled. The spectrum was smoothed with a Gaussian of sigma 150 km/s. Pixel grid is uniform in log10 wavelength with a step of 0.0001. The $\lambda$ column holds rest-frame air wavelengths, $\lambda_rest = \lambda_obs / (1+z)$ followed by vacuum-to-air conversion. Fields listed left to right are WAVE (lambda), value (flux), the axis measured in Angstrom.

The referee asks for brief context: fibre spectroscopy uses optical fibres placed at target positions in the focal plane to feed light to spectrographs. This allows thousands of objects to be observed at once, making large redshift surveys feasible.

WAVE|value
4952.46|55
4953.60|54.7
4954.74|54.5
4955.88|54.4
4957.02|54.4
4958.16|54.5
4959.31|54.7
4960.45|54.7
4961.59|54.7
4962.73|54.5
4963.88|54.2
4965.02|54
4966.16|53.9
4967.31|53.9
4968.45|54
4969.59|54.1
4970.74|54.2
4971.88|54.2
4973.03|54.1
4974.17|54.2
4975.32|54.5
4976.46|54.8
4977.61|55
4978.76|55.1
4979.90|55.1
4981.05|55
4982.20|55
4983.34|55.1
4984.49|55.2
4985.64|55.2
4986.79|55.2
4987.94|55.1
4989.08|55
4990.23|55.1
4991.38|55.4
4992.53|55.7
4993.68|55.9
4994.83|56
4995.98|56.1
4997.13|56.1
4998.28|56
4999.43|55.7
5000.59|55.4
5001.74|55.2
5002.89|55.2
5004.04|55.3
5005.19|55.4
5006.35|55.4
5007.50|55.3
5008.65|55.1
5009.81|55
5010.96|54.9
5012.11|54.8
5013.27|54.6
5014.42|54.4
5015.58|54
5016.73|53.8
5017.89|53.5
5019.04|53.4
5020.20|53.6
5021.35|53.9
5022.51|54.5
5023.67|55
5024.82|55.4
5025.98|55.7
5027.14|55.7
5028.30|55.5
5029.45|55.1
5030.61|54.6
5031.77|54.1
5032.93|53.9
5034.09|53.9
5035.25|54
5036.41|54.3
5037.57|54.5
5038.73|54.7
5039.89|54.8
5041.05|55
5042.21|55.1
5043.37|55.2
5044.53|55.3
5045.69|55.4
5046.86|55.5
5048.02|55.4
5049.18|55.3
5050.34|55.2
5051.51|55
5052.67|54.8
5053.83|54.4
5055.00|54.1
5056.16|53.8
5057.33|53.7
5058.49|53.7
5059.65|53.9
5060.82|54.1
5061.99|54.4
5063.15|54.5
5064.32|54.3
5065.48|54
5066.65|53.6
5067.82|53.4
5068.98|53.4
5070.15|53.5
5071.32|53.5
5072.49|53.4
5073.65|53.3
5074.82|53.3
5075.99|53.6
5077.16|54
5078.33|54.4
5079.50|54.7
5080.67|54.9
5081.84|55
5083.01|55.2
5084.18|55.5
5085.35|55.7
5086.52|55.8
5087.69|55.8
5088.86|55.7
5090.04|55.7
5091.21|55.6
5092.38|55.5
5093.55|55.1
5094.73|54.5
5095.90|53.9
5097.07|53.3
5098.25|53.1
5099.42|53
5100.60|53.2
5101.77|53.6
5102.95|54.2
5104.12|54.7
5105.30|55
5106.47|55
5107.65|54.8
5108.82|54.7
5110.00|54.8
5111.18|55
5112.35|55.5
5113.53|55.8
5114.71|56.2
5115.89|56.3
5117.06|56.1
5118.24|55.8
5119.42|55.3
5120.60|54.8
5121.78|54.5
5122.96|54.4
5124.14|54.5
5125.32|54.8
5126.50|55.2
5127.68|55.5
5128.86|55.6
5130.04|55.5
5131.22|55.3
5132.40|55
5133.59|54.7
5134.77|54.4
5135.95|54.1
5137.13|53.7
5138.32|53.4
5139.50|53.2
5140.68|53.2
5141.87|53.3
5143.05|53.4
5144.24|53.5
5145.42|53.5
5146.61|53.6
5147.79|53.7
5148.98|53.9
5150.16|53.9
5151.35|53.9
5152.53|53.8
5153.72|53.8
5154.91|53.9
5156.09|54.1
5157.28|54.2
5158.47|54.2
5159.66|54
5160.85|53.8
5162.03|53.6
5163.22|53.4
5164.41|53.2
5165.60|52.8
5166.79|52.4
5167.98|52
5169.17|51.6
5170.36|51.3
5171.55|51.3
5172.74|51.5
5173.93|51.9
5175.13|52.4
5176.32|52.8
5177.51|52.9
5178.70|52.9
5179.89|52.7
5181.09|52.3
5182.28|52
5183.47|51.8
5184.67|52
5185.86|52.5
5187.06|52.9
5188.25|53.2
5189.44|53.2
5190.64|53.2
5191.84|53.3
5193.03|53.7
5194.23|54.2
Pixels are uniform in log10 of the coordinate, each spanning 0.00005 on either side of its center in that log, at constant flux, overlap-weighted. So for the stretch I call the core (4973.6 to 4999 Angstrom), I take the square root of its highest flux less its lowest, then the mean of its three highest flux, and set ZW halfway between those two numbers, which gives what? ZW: 28.7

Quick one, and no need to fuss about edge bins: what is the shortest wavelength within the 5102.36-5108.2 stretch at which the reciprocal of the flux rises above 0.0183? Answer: 5102.95 Angstrom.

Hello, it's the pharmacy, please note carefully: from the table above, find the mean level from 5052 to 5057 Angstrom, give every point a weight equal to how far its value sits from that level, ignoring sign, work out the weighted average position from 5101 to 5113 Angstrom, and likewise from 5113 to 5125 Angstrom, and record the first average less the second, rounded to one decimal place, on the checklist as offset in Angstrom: -8.9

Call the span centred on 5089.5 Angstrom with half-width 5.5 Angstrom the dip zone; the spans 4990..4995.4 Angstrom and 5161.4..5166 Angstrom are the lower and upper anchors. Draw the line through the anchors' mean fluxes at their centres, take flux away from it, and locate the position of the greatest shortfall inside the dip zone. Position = 5094.73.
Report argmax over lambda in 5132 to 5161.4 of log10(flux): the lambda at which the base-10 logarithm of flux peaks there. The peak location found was 5132.40 Angstrom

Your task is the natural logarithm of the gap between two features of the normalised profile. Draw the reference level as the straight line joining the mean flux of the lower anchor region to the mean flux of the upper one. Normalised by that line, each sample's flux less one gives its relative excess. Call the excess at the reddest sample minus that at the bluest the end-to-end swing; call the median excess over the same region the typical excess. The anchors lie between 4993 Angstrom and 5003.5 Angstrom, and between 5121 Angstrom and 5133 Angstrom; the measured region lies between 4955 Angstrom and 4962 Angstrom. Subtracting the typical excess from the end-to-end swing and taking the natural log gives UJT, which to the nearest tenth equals -3.5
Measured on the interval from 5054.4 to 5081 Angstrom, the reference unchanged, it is -3.1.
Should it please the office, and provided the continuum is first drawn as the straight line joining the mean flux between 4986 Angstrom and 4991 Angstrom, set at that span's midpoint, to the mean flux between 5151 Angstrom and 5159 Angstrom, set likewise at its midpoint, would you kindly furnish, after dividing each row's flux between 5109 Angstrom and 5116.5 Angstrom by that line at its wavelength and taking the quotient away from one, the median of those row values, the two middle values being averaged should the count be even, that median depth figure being -0.025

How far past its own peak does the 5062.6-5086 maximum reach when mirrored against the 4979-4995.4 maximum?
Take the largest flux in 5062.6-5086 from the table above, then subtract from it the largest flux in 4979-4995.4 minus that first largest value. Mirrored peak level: 55.4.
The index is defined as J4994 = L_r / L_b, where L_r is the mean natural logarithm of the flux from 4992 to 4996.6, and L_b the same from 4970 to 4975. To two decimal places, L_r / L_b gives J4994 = 1.01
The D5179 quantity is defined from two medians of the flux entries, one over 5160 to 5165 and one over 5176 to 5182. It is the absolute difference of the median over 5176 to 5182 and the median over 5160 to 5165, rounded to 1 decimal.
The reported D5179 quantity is 0.7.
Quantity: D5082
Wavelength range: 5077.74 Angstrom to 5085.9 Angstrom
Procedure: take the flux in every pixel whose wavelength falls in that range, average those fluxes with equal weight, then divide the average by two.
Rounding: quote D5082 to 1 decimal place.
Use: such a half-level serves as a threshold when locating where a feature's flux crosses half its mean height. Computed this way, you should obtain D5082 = 27.5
